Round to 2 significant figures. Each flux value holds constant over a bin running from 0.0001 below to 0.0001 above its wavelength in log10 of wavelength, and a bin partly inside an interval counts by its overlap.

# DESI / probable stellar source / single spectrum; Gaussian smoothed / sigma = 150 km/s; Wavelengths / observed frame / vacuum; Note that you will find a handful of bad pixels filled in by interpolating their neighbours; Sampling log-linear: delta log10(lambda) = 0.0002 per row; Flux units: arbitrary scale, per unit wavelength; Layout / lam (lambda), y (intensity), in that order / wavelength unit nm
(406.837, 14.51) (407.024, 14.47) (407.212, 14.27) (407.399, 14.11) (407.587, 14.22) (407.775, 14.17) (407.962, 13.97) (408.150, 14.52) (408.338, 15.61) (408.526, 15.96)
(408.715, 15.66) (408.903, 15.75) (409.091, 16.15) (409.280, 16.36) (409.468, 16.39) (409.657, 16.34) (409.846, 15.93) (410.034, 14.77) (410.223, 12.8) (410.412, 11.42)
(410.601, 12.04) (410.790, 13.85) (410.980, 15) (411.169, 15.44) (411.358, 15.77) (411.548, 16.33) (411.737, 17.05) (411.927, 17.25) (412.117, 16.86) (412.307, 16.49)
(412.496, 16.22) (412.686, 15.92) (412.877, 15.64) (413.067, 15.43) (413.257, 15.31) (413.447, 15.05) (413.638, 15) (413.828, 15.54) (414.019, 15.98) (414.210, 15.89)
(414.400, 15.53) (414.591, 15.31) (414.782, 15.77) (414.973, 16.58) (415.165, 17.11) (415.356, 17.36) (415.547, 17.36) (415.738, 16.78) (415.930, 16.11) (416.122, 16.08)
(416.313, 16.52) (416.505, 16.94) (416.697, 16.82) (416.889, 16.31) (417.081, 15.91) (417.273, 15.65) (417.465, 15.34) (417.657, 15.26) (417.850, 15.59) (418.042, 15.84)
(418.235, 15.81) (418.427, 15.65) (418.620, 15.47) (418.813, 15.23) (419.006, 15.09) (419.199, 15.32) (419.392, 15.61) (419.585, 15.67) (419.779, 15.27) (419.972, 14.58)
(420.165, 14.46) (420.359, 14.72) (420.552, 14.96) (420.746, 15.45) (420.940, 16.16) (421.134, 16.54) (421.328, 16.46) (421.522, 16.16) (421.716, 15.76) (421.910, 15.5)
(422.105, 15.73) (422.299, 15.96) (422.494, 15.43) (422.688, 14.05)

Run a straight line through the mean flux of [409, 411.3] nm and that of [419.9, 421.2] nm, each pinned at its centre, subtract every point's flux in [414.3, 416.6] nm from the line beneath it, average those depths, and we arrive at -1.5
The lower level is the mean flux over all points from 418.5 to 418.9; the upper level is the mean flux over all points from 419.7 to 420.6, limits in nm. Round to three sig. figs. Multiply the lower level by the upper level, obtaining 227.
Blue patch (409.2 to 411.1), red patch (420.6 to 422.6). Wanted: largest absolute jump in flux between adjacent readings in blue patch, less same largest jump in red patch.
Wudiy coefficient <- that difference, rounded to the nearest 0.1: 1.3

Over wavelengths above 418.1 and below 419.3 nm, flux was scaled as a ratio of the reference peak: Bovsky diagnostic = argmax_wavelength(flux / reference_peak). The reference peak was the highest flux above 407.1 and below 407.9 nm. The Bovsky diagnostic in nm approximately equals 418.235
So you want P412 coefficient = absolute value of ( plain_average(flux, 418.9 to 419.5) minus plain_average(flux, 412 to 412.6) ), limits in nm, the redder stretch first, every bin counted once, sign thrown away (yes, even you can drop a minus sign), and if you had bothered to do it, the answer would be 1.2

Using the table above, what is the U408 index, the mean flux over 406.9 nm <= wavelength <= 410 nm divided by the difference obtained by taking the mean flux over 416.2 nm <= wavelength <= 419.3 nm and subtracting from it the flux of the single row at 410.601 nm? 4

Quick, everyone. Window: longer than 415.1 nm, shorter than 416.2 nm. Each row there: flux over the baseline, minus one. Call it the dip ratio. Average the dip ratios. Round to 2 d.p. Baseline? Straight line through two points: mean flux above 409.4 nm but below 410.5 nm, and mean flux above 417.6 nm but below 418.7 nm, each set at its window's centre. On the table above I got 0.10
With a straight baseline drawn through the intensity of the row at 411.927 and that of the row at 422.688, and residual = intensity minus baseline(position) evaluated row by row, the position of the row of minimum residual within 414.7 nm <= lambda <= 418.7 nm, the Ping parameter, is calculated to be 414.782 nm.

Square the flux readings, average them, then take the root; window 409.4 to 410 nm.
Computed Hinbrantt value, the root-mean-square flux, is 16.2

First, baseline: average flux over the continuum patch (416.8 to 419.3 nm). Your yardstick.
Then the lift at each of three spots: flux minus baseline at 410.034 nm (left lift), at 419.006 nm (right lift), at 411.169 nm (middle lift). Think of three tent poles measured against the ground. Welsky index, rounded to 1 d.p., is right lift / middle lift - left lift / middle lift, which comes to -2.4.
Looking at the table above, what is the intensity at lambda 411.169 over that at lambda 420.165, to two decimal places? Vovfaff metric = 1.07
